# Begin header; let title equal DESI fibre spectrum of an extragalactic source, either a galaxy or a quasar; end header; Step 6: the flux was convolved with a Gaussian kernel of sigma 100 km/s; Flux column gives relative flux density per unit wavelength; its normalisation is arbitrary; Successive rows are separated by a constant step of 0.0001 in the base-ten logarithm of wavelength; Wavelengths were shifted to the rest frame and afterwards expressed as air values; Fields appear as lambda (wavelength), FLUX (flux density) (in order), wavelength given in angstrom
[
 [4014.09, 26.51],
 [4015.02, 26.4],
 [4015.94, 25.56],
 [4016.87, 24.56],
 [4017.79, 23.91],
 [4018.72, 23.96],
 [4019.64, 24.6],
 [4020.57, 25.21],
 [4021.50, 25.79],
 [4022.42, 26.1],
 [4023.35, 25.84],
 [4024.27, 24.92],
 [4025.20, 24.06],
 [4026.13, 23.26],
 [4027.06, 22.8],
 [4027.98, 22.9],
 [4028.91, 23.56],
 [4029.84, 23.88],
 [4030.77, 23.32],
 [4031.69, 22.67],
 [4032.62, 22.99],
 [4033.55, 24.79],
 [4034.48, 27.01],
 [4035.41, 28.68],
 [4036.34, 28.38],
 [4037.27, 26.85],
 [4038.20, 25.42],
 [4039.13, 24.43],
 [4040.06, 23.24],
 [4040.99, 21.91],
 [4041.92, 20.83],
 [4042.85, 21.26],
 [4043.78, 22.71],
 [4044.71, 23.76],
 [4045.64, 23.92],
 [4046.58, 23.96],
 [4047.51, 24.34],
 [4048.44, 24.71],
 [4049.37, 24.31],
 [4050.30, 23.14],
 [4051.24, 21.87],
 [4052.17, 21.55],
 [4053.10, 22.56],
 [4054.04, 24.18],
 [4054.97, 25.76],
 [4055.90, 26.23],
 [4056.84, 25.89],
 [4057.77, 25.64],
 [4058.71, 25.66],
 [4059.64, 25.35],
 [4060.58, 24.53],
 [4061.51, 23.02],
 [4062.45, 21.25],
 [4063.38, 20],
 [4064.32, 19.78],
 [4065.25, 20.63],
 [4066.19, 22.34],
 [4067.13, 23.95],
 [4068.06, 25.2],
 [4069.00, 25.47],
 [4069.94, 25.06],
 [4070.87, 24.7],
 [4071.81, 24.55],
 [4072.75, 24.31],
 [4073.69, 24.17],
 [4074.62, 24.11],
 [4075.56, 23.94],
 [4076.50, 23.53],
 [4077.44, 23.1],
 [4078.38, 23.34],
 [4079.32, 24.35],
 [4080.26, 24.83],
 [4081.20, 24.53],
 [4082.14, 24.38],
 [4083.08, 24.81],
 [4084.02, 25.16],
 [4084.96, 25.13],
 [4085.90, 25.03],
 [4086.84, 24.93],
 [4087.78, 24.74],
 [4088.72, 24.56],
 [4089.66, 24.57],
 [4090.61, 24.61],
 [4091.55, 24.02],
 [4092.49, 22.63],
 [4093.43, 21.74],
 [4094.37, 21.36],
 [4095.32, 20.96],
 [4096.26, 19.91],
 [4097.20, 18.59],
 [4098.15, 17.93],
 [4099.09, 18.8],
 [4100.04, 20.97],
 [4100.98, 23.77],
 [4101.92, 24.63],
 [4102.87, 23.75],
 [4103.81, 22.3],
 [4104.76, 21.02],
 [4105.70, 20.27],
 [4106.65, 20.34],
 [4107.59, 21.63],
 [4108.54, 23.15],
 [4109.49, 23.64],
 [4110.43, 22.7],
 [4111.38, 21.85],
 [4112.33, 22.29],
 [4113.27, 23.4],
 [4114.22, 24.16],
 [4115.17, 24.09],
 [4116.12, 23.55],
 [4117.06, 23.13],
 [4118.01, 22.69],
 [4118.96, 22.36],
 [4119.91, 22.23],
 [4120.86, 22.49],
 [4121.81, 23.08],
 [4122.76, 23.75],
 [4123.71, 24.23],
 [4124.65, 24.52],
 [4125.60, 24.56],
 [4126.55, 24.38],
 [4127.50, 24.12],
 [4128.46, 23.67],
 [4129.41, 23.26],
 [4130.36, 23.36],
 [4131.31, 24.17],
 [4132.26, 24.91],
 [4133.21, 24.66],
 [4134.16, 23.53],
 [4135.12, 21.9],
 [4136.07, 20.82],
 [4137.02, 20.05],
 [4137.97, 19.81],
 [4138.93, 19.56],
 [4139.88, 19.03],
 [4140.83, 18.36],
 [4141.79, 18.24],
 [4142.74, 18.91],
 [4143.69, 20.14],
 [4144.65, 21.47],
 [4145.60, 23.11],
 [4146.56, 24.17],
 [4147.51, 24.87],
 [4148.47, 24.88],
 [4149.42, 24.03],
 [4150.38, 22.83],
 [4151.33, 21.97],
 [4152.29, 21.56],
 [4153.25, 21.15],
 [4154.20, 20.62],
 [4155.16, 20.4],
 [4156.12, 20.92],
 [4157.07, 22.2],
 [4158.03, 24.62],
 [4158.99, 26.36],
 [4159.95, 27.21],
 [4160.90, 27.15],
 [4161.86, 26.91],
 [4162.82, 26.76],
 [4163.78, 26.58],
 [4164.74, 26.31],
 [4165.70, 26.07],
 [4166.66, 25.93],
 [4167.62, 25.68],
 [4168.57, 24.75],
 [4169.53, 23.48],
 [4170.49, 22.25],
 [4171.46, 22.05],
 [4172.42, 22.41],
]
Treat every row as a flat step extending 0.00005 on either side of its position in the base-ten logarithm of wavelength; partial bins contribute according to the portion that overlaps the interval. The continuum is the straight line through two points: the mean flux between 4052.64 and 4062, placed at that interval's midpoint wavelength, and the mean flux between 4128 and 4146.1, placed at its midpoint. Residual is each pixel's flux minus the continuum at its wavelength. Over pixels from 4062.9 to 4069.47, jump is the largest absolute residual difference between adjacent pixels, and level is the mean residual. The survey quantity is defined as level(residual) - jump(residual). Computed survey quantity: -3.8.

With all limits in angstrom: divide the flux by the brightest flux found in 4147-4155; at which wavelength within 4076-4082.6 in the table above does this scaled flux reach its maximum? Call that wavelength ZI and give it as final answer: 4080.26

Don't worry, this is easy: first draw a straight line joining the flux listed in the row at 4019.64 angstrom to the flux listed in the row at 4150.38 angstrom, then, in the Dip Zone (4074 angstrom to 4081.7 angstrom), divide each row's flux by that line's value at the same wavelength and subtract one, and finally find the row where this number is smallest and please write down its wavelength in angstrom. 4077.44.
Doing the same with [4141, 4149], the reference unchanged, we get 4141.79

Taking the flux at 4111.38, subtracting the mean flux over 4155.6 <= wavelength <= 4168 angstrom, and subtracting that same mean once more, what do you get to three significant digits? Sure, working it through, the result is -29.3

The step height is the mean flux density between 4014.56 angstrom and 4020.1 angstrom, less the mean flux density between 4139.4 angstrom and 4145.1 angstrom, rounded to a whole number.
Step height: 5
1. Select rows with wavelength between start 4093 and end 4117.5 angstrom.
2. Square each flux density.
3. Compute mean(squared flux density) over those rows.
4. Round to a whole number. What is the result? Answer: 484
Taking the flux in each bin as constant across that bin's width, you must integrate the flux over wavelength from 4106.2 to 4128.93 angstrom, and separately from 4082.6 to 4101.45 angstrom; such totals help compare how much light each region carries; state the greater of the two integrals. 527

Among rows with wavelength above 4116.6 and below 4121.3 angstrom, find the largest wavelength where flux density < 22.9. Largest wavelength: 4120.86 angstrom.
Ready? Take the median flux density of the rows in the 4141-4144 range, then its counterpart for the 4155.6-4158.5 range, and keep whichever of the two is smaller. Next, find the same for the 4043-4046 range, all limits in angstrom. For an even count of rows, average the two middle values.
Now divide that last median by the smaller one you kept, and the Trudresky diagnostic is 1.26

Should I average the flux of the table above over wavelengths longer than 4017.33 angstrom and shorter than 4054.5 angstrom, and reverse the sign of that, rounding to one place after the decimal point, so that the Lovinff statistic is -24.1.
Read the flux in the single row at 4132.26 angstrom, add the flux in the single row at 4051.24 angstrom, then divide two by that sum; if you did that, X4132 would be 0.043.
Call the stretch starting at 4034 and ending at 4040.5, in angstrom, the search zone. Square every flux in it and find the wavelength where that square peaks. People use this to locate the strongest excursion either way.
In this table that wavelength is 4035.41 angstrom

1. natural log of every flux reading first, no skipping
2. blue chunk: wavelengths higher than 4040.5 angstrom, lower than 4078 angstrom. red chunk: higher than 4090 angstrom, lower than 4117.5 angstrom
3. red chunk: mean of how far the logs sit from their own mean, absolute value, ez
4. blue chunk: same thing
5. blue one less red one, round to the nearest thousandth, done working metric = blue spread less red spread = -0.010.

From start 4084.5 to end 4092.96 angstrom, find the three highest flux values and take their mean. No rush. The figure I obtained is 25.0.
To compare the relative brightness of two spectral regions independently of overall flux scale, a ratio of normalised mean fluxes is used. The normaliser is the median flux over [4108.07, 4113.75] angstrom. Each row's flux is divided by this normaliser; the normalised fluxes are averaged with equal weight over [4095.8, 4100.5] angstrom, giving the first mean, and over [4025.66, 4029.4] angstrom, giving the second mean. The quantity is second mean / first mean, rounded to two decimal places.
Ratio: 1.20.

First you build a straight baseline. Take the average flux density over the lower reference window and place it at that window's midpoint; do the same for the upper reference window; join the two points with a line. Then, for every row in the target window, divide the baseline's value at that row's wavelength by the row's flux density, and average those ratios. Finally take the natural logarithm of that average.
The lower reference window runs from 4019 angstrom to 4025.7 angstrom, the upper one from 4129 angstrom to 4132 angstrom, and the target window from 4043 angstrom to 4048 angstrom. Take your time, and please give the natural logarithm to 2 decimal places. 0.05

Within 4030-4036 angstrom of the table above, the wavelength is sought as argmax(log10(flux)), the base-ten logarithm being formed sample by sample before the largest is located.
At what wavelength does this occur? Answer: 4035.41 angstrom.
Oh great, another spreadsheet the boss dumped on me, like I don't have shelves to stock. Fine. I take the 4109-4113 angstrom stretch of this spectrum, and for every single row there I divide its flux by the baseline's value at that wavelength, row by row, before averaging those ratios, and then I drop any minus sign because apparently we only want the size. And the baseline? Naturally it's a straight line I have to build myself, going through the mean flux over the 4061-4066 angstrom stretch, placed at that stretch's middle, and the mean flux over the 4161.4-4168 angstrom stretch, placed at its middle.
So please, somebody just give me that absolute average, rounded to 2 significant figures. 0.96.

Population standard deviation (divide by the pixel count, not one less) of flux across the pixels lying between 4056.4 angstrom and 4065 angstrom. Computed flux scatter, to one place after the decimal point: 2.4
